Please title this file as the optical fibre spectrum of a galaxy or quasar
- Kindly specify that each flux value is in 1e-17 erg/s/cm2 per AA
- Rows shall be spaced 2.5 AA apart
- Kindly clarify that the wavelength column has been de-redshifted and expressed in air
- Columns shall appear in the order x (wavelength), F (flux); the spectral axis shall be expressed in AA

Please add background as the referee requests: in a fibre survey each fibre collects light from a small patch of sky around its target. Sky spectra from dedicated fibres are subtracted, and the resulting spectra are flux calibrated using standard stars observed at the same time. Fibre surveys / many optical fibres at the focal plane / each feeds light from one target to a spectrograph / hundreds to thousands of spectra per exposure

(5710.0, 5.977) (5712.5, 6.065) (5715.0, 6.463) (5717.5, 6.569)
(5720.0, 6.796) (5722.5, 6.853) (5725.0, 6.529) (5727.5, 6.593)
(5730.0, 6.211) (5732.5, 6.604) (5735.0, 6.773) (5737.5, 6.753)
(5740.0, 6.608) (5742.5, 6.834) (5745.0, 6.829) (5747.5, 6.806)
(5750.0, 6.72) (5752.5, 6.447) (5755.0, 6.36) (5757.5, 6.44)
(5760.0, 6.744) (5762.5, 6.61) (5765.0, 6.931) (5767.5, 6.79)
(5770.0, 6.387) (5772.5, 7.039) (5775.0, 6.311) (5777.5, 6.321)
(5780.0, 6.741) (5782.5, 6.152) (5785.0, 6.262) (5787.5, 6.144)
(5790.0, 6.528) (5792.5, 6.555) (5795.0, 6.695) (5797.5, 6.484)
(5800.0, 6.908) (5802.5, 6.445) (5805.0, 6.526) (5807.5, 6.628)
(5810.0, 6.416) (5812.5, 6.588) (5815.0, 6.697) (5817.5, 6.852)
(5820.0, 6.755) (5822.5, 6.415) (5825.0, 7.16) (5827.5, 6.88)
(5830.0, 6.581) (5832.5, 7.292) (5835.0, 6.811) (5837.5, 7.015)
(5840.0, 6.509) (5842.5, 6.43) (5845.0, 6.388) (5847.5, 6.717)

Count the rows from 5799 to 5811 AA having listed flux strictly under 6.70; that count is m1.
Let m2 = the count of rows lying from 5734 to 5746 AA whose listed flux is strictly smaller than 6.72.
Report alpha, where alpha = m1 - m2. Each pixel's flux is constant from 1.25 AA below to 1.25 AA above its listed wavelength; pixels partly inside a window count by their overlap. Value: 3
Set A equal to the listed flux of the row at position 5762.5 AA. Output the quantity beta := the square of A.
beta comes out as 43.7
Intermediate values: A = 6.61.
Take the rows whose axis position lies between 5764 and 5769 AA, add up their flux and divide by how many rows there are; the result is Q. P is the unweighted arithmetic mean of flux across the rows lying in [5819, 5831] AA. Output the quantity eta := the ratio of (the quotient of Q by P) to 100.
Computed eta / 0.0102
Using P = 6.8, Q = 6.9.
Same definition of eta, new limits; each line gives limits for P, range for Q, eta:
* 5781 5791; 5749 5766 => 0.0105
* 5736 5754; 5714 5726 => 0.0099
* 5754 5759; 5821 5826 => 0.0106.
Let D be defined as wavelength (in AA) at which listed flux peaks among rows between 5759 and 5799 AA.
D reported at 5772.5 AA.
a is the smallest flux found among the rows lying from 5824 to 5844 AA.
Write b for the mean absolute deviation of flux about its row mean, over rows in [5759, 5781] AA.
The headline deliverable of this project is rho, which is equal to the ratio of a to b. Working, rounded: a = 6.43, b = 0.218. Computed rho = 29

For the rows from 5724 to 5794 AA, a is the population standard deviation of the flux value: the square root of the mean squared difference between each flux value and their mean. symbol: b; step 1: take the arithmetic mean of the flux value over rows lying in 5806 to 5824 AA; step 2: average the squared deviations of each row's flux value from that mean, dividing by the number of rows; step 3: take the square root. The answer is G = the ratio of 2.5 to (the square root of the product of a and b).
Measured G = 13.1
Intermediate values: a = 0.237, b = 0.152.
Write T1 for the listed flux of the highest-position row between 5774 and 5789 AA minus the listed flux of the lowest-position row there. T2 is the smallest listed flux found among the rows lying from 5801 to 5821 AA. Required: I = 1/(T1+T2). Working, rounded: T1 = -0.17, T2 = 6.416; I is 0.160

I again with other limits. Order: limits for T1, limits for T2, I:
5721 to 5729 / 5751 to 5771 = 0.164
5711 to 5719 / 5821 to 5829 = 0.145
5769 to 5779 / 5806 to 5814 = 0.157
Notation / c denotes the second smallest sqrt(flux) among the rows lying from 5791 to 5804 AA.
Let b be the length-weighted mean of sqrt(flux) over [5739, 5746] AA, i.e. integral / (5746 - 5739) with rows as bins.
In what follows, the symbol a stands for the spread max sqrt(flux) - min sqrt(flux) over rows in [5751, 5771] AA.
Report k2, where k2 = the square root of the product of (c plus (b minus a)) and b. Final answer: 3.62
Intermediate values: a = 0.111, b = 2.600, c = 2.546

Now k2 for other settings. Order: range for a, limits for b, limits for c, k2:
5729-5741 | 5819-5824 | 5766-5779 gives 3.58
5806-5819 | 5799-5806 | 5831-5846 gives 3.60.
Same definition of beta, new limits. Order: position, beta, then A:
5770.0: 40.8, 6.387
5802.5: 41.5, 6.445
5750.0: 45.2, 6.72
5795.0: 44.8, 6.695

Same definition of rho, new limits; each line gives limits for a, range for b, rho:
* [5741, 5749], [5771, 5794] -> 29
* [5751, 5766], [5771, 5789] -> 24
